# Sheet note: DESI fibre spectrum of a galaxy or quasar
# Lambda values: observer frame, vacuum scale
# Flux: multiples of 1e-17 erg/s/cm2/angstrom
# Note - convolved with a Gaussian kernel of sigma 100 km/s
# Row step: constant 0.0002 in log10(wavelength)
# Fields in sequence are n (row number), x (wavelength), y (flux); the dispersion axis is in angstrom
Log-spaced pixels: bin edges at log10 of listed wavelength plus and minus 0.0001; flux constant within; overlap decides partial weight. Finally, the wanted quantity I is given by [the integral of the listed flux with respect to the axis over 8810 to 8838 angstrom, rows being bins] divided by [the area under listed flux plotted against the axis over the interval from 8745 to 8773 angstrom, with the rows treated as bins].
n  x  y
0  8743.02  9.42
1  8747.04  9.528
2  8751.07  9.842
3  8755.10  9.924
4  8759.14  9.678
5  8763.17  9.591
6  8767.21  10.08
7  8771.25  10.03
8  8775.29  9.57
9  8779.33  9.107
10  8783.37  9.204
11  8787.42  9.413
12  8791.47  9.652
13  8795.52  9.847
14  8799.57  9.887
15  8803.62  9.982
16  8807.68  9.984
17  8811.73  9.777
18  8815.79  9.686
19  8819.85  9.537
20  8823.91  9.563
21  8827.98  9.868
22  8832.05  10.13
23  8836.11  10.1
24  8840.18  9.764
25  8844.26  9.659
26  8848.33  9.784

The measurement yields 1.00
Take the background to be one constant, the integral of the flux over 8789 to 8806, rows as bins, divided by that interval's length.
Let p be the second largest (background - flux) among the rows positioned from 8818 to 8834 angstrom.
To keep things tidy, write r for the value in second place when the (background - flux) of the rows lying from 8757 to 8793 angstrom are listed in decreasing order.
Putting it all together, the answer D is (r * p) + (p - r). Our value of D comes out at -0.19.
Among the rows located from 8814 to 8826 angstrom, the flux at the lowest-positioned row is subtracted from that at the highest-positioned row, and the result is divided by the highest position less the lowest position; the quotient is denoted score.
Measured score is -0.02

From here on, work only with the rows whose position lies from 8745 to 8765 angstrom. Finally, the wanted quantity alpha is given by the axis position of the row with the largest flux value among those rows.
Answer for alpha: 8755.10 angstrom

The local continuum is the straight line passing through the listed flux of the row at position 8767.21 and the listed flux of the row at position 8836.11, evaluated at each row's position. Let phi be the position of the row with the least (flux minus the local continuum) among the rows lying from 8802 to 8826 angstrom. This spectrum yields 8819.85 angstrom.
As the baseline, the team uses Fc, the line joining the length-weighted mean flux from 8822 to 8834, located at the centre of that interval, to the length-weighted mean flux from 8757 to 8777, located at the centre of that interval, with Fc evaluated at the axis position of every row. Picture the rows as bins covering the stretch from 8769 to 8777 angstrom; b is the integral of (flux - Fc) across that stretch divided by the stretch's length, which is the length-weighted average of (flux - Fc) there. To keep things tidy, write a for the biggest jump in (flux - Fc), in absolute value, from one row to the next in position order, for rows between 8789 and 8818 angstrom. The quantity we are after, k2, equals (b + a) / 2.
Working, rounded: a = 0.21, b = 0.02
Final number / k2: 0.12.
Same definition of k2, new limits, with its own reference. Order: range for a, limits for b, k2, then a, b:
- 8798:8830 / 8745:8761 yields 0.13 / 0.30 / -0.03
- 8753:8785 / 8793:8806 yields 0.28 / 0.49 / 0.08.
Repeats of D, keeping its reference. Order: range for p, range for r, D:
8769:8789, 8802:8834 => 0.53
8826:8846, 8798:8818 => 0.02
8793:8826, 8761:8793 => -0.19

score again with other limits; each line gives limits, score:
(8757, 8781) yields -0.03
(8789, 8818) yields 0.00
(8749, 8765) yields -0.02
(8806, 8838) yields 0.00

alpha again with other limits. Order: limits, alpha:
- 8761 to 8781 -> 8767.21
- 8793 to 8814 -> 8807.68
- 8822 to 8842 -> 8832.05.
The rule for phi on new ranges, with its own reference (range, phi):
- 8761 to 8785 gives 8779.33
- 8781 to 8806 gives 8783.37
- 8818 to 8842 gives 8819.85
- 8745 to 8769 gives 8747.04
